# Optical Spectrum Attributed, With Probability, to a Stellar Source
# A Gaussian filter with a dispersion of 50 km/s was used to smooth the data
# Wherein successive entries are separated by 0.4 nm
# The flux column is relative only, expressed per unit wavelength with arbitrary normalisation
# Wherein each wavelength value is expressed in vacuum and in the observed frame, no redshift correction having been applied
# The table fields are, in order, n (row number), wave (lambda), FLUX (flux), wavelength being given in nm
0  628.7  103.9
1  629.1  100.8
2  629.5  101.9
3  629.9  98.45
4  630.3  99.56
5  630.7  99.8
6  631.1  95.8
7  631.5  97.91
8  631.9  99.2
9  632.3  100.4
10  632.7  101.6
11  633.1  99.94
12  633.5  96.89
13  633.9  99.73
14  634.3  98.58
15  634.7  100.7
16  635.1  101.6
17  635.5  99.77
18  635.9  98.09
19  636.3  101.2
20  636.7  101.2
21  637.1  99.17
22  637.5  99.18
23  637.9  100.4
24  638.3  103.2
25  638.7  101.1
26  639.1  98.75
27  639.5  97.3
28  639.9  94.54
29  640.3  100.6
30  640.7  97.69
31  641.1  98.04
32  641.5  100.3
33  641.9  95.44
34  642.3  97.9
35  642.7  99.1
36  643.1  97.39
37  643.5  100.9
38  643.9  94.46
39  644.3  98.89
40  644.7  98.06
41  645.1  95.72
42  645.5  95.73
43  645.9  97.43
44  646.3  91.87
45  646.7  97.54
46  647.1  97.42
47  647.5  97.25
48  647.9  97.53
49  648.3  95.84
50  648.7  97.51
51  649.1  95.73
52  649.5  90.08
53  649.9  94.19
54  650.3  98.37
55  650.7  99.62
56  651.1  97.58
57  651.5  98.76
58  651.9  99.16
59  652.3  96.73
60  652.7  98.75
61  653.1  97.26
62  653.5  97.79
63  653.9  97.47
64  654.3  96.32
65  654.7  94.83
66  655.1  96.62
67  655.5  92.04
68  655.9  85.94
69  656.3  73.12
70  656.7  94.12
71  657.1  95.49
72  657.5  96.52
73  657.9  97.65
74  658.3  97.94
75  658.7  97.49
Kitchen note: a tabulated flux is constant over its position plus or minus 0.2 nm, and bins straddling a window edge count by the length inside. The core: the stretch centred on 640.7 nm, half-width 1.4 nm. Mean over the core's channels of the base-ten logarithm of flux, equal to 1.990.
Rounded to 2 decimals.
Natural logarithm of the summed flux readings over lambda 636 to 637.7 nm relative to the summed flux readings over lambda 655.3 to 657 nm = 0.15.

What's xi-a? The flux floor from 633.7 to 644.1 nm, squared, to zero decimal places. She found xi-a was 8923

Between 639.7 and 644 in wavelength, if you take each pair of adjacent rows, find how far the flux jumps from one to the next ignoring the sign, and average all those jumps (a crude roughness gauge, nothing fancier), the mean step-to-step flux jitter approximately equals 3.2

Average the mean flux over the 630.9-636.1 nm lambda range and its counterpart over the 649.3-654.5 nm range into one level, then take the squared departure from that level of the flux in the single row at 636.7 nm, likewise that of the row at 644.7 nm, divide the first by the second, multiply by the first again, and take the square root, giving 88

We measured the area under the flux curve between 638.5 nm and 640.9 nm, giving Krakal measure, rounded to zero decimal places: 236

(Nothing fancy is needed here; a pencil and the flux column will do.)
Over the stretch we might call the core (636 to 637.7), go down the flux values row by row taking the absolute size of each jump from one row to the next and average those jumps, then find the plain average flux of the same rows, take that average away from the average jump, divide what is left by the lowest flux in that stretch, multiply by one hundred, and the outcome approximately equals -100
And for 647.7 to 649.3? -99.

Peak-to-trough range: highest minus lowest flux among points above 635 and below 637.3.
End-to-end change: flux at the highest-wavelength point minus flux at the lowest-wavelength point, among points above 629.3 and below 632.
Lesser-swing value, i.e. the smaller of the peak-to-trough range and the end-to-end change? -2.7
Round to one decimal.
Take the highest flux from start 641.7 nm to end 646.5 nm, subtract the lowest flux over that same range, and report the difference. 9.0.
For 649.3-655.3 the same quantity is 9.5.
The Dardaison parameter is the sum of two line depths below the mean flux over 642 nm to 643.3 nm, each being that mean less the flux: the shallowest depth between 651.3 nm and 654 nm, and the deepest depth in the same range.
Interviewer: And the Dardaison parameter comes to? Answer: 0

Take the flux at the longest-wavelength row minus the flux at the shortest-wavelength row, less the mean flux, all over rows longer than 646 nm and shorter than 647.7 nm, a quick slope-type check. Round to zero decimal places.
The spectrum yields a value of -91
